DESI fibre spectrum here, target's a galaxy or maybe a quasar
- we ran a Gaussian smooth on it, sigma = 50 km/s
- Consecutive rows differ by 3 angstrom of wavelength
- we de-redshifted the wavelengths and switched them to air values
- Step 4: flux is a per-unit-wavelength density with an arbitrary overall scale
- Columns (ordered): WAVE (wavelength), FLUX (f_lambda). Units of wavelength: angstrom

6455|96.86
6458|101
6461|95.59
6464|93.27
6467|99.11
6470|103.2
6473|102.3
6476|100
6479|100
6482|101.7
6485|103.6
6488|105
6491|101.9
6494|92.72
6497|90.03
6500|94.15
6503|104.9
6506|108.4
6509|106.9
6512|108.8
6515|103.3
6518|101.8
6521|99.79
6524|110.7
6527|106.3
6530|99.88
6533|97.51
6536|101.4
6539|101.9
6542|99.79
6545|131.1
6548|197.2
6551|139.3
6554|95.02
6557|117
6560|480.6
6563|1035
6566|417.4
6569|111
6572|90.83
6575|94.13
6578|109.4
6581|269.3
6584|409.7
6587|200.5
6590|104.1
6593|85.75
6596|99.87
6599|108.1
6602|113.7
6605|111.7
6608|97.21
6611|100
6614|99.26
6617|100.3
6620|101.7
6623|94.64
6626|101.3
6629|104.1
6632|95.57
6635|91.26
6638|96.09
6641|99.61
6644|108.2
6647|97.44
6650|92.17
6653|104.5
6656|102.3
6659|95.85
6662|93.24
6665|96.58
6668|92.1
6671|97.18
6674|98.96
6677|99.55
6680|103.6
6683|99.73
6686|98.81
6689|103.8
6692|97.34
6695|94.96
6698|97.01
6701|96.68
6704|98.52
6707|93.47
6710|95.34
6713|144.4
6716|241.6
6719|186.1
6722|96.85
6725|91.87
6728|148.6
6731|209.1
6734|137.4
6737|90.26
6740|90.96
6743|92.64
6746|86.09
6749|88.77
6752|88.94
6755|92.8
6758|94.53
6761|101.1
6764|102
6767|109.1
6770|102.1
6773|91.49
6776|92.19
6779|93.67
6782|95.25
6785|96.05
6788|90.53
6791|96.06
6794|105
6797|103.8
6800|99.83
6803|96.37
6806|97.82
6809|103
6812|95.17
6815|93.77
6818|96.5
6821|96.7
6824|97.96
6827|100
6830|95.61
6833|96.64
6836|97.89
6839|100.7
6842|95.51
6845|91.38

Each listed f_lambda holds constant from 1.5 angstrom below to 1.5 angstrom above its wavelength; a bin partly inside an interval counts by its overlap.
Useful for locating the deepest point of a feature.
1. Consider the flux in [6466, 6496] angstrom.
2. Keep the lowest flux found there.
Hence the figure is 92.72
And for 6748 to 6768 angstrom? 88.77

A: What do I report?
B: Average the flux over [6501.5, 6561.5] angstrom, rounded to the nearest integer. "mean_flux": 131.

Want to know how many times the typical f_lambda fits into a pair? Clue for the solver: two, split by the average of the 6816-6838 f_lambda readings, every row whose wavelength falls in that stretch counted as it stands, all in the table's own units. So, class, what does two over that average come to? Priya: 0.0205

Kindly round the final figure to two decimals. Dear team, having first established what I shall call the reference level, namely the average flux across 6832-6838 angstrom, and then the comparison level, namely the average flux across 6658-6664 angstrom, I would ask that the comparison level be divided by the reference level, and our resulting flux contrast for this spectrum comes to 0.97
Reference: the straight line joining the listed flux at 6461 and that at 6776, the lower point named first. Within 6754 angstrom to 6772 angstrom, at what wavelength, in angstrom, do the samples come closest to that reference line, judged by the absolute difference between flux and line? 6755 angstrom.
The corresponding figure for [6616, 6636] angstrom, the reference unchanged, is 6623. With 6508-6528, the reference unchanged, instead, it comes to 6521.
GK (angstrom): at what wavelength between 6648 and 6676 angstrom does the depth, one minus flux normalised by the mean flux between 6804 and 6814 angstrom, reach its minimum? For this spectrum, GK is 6653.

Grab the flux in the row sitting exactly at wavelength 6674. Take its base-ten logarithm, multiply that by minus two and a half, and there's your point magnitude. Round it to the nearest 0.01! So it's -4.99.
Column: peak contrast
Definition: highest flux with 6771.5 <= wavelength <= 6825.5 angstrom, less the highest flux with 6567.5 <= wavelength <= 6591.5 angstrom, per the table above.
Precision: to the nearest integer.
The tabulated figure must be -305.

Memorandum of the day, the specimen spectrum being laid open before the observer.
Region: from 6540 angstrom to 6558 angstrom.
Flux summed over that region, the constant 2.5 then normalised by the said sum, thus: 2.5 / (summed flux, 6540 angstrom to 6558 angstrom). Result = 0.0032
